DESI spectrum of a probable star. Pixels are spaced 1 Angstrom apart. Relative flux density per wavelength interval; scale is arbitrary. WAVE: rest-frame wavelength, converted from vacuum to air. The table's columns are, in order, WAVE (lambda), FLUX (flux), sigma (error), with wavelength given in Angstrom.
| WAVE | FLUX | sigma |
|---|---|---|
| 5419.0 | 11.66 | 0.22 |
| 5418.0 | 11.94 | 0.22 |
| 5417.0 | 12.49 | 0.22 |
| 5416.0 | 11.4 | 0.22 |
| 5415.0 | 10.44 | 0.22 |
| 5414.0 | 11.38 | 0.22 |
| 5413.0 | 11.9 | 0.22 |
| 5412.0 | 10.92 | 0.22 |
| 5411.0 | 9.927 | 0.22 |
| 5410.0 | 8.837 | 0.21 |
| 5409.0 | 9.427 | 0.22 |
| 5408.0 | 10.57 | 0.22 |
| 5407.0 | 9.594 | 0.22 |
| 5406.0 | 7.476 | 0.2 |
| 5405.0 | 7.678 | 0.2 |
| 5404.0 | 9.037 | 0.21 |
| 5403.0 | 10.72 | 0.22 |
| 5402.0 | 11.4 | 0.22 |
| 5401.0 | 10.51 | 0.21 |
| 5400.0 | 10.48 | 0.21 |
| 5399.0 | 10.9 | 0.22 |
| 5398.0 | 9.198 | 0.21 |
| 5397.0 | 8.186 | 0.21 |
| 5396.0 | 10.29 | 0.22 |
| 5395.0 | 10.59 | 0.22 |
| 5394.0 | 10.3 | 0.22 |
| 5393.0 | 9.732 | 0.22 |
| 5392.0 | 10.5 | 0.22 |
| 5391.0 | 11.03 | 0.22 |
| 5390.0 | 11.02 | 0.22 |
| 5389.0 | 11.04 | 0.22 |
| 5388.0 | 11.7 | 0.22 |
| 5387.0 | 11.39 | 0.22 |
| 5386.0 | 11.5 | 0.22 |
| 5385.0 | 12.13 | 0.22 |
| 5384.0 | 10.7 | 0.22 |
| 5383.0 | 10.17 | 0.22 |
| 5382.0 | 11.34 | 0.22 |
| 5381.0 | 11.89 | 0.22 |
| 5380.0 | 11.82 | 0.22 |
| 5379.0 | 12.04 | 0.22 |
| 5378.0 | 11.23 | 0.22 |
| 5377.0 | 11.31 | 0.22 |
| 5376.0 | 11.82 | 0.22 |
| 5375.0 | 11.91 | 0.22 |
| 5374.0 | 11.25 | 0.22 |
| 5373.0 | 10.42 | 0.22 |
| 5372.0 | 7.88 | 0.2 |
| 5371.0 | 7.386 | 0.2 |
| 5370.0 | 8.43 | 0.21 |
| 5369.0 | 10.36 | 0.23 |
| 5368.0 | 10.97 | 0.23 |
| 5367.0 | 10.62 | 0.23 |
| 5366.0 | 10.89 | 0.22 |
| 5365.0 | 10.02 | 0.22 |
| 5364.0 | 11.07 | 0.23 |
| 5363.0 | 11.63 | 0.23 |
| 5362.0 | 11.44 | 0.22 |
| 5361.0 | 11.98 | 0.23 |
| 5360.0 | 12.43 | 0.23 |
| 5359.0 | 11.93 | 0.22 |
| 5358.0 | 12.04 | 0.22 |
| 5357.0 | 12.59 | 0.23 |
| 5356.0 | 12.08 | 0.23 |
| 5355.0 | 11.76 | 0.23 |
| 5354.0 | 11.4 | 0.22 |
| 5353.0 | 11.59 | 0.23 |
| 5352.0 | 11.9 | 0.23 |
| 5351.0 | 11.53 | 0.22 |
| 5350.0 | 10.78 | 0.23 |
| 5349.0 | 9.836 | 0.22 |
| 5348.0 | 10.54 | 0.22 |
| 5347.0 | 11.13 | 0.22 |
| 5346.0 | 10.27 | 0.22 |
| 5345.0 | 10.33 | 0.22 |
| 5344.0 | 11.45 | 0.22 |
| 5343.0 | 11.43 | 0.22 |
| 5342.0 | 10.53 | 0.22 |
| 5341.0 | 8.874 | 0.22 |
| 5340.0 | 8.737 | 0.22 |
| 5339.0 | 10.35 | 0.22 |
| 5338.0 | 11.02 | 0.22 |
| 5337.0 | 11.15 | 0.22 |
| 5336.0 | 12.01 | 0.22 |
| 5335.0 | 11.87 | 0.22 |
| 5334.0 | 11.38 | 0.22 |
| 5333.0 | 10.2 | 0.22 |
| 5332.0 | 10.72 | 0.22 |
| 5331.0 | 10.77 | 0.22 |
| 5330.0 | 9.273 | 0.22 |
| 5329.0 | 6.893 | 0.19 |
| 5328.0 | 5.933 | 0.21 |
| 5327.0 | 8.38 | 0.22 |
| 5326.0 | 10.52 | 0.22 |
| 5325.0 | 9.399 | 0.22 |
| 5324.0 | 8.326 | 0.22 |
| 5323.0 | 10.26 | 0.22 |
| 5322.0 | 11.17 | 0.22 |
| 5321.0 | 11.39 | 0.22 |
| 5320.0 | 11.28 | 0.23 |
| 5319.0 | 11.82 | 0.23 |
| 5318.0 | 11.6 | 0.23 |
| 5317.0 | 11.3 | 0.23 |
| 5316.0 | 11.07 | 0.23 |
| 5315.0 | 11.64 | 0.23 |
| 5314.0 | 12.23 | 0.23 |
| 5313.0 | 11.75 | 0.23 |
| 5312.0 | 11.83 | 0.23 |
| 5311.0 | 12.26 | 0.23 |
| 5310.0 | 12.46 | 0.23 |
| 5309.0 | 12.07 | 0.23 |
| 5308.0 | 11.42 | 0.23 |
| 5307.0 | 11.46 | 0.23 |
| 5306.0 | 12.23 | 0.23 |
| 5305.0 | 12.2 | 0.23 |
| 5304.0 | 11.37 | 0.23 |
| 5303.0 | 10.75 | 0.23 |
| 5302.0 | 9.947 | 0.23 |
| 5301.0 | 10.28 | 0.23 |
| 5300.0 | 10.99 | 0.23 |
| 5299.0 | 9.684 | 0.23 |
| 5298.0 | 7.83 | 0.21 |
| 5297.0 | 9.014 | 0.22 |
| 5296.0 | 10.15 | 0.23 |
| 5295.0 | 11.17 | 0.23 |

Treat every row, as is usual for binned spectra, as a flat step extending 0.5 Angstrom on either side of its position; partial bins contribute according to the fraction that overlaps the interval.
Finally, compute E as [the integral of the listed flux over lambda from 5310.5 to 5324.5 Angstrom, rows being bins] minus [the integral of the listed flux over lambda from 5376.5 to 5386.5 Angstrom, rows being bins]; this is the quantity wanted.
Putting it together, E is 44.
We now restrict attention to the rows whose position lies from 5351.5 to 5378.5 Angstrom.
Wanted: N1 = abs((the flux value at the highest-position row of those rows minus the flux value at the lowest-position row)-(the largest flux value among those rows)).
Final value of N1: 13.3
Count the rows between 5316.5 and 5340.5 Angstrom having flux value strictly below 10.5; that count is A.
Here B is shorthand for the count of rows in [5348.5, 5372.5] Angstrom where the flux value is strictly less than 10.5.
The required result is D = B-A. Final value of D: -4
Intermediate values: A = 10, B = 6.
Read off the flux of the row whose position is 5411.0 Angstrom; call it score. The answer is 9.927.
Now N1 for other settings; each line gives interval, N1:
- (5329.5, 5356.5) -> 9.3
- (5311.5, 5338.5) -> 13.0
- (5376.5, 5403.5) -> 12.7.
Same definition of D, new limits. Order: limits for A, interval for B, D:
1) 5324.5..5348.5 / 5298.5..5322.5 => -8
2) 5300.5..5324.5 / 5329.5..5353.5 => 4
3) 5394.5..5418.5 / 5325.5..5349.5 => -1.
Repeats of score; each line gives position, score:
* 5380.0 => 11.82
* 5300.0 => 10.99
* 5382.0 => 11.34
